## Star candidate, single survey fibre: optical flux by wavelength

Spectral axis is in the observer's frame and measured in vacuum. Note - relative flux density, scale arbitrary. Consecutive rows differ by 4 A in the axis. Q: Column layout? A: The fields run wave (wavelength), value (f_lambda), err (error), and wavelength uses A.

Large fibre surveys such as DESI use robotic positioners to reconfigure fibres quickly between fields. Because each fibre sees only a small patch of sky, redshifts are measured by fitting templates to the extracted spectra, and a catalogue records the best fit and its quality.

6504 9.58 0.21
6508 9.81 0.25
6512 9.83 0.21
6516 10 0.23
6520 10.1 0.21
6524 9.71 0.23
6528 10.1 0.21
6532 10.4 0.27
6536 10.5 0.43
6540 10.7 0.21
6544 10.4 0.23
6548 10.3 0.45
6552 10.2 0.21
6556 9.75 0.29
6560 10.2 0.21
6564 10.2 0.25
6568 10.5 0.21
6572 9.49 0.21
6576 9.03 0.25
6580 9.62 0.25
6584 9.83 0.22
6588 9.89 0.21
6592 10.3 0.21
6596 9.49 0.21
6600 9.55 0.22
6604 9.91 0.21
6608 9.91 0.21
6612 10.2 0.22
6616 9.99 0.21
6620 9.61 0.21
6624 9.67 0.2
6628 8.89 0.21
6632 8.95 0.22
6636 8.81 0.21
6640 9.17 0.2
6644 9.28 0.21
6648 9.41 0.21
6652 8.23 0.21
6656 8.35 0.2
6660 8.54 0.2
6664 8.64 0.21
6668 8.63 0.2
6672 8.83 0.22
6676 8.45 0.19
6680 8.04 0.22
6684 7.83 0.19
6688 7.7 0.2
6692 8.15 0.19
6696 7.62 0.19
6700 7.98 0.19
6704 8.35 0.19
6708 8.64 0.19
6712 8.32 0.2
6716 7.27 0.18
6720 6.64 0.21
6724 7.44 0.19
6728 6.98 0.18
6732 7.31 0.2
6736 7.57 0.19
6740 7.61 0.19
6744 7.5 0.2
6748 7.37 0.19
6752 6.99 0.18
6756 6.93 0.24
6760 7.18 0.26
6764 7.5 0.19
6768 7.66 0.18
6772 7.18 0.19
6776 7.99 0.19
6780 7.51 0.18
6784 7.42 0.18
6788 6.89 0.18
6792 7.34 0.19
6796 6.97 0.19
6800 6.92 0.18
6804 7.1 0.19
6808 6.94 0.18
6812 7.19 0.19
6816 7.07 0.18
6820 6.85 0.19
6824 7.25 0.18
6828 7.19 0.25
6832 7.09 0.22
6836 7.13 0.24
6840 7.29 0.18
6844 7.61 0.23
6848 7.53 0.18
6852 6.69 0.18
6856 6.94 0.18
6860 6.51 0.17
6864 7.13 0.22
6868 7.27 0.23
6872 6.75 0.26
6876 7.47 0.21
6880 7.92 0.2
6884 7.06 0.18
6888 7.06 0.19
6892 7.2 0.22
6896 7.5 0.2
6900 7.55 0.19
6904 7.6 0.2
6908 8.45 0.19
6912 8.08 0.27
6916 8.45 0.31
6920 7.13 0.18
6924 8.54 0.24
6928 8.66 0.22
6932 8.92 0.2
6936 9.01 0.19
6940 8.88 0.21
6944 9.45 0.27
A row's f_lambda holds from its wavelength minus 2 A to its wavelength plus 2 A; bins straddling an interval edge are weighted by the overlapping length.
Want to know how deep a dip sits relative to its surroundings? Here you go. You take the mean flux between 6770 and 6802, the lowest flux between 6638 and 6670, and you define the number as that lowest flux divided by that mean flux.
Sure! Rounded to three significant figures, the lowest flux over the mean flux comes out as 1.13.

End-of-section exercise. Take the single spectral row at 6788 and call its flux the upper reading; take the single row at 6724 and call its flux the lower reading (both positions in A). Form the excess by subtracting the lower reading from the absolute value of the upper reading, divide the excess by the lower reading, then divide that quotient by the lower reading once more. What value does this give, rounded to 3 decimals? -0.010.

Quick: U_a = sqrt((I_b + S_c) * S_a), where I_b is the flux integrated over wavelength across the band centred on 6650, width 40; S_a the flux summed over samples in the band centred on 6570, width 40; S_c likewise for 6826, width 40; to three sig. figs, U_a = 204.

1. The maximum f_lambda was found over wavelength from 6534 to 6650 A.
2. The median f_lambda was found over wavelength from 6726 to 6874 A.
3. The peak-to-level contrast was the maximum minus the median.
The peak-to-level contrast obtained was 3.5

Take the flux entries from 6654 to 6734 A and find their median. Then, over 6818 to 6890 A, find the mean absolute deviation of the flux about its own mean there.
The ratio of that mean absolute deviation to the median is 0.032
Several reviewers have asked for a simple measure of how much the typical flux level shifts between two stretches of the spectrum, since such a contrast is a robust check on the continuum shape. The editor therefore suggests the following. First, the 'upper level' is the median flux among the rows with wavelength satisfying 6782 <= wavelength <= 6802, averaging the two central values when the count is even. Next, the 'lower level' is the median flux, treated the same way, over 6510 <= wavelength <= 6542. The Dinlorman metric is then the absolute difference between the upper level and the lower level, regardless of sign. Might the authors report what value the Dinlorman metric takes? 3.1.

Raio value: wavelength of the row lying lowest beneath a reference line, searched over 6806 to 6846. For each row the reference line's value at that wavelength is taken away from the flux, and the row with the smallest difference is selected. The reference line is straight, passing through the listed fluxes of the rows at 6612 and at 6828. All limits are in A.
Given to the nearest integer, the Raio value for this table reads 6808 A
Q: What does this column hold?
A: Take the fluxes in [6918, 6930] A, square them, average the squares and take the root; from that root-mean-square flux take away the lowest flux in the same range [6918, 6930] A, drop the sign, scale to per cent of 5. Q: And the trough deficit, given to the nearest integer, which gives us 20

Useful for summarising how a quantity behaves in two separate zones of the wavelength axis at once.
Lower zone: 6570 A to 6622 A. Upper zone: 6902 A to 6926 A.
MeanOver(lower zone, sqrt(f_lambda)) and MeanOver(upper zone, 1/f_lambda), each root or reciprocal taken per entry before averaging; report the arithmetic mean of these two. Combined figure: 1.62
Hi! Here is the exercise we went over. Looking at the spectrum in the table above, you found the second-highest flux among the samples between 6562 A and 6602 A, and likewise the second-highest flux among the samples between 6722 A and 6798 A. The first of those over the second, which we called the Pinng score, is 1.34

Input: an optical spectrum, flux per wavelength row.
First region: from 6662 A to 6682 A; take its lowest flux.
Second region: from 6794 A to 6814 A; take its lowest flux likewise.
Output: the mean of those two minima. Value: 7.48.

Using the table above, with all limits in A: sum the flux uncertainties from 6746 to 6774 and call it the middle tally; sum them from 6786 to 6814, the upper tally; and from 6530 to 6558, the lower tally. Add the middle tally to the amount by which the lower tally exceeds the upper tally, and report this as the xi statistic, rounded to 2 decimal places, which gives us 2.22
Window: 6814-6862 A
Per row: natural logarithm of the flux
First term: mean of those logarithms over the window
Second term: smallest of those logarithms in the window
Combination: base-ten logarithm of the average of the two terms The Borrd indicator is 0.282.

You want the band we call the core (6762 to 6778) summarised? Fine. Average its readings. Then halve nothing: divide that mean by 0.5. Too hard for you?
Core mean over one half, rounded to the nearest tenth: 15.2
